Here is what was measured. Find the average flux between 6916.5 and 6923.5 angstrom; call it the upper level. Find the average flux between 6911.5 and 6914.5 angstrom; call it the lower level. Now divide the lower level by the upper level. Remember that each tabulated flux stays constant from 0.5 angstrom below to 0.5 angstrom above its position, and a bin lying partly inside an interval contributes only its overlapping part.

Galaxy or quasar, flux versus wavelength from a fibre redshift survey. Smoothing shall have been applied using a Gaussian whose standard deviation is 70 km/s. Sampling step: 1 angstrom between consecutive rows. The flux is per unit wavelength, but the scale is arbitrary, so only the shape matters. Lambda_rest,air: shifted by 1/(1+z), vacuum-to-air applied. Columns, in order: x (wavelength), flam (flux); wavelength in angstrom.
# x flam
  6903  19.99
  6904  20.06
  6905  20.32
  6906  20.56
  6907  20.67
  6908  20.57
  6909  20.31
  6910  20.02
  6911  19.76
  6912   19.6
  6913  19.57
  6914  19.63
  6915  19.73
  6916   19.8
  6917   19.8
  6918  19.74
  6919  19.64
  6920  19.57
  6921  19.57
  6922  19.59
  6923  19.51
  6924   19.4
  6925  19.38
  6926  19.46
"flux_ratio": 1.00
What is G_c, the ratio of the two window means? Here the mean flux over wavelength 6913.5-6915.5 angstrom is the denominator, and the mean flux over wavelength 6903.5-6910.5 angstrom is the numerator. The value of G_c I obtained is 1.03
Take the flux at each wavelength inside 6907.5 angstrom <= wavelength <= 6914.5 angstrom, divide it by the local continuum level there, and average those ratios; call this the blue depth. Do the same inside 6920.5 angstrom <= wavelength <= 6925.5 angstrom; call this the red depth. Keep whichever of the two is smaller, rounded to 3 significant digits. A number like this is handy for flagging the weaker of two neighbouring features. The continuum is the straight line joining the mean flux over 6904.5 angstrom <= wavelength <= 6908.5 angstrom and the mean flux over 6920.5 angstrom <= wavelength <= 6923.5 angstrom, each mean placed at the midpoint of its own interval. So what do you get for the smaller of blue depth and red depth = 0.984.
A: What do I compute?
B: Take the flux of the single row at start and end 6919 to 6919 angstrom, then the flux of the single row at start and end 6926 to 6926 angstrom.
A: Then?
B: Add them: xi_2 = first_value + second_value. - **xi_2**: 39.10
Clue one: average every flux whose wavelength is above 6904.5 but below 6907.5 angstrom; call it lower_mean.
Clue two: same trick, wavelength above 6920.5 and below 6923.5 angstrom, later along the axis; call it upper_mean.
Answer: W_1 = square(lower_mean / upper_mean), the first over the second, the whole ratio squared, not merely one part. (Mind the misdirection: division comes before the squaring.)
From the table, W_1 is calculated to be 1.10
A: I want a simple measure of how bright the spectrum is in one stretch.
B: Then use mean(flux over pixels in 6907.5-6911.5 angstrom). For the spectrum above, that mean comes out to 20.2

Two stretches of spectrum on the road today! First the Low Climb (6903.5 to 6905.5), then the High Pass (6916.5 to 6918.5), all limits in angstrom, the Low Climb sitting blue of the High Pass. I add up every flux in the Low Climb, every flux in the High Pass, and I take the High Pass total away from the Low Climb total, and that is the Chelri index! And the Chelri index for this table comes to 0.8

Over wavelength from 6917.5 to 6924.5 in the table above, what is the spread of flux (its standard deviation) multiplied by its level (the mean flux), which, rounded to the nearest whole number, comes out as 2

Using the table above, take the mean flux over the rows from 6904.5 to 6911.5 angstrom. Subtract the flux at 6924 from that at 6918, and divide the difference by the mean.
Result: 0.017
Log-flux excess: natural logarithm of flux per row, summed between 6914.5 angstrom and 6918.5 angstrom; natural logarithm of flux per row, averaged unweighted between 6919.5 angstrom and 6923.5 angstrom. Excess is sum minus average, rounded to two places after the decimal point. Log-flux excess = 8.96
